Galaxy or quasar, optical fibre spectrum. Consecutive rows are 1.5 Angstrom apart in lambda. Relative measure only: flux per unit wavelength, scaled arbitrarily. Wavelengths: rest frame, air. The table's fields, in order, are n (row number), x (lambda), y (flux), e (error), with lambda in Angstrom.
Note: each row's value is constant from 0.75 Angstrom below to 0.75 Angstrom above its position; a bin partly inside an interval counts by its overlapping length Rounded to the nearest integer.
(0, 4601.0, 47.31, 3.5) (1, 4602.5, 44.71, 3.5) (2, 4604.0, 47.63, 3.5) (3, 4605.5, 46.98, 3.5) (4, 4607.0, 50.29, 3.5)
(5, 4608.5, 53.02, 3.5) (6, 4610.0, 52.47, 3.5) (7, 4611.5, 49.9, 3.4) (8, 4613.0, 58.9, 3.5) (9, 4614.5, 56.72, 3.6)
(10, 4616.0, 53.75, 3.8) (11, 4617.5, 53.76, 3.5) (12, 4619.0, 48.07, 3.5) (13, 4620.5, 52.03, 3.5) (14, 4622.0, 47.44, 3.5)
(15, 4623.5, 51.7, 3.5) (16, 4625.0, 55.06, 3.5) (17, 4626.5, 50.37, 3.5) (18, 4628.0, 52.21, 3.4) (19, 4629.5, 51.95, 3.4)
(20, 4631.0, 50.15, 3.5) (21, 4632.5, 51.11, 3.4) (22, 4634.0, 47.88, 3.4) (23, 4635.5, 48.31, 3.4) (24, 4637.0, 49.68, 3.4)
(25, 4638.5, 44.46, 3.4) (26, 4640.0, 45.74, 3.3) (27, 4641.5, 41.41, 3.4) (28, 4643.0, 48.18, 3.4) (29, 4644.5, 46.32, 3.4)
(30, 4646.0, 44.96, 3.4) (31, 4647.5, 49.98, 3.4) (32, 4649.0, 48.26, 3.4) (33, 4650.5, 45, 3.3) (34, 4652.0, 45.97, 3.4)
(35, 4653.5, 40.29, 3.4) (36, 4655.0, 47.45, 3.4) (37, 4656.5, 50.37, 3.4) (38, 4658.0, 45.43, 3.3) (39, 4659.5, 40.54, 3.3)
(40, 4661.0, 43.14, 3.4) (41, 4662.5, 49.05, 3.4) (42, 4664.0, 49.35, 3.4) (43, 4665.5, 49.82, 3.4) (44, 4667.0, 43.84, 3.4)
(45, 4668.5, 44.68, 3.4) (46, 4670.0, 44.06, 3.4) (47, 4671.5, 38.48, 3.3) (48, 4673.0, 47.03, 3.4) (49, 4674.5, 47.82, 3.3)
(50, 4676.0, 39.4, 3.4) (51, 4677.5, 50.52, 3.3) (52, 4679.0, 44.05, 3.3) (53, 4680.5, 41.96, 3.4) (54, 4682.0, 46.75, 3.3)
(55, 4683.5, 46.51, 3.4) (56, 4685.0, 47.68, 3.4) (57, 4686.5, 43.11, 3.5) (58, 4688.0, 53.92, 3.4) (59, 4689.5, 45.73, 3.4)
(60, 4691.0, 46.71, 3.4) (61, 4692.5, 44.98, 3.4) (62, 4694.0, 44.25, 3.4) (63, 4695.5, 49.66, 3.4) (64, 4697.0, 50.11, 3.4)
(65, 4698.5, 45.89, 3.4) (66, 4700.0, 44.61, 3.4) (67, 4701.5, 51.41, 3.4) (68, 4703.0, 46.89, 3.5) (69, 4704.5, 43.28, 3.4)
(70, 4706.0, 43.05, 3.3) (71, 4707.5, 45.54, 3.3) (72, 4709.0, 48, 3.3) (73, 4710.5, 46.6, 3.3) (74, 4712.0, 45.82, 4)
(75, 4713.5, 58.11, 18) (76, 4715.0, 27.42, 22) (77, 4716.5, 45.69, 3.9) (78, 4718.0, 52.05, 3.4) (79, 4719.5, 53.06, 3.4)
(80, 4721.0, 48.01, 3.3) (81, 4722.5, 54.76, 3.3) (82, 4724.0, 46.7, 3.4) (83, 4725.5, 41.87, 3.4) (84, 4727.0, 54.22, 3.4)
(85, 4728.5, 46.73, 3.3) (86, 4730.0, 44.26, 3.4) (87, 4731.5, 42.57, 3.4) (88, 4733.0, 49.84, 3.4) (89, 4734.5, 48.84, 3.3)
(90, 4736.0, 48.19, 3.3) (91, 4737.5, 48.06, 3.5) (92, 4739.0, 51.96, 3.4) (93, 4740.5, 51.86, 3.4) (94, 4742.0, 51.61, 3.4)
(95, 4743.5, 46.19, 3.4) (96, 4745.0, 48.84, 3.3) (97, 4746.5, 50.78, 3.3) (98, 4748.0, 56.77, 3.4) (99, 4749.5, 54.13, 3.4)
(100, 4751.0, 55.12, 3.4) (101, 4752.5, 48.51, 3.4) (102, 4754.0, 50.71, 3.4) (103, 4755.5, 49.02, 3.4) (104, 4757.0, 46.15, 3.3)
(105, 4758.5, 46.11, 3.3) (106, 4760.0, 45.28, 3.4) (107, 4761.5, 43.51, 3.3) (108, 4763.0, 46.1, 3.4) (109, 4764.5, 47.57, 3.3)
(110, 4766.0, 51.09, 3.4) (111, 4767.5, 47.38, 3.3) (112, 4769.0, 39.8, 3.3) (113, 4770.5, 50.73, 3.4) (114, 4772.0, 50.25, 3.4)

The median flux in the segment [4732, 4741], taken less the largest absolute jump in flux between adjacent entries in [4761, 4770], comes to 42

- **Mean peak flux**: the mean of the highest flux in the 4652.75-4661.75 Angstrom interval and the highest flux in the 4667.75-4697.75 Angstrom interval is 52.1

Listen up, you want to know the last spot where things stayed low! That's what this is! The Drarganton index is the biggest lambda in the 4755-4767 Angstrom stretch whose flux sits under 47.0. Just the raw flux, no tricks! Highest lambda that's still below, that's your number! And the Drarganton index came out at 4763.0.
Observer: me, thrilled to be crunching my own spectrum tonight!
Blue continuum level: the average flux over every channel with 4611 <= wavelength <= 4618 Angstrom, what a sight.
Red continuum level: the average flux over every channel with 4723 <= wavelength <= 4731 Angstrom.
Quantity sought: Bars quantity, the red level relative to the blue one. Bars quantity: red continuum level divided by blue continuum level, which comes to 0.86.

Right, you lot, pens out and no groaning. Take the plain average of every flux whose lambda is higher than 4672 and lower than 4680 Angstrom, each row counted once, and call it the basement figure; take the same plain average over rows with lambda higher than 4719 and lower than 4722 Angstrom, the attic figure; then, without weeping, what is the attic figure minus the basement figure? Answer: 5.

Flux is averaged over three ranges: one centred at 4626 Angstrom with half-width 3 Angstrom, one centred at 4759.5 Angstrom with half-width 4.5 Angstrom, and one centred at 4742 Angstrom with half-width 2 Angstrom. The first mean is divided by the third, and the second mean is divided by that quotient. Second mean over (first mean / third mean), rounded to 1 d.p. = 43.9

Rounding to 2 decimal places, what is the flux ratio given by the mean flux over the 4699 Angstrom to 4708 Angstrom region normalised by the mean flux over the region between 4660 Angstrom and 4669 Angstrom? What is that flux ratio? 0.98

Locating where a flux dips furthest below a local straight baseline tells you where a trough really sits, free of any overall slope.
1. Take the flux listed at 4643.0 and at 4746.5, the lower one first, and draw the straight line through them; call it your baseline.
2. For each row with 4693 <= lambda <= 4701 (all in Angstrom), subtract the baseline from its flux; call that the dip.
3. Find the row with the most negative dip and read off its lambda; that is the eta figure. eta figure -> 4694.0 Angstrom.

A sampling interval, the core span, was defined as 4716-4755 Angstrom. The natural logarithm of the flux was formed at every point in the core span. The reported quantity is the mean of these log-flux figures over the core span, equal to 3.90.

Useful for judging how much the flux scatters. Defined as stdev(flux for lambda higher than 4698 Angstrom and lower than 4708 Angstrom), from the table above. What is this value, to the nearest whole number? 3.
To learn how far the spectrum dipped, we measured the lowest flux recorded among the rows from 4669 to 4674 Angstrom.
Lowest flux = 38.48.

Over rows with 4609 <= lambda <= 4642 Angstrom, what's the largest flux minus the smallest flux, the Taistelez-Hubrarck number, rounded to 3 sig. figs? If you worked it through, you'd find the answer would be 17.5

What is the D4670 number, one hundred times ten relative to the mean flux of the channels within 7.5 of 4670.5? 22.0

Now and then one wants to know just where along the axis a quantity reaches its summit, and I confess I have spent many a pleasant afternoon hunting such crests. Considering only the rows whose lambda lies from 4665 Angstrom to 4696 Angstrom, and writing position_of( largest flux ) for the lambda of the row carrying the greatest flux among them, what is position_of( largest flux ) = 4688.0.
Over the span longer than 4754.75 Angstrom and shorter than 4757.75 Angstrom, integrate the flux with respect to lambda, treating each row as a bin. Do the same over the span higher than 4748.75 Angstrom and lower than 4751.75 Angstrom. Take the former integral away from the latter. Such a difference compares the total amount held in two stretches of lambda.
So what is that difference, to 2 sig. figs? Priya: 21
